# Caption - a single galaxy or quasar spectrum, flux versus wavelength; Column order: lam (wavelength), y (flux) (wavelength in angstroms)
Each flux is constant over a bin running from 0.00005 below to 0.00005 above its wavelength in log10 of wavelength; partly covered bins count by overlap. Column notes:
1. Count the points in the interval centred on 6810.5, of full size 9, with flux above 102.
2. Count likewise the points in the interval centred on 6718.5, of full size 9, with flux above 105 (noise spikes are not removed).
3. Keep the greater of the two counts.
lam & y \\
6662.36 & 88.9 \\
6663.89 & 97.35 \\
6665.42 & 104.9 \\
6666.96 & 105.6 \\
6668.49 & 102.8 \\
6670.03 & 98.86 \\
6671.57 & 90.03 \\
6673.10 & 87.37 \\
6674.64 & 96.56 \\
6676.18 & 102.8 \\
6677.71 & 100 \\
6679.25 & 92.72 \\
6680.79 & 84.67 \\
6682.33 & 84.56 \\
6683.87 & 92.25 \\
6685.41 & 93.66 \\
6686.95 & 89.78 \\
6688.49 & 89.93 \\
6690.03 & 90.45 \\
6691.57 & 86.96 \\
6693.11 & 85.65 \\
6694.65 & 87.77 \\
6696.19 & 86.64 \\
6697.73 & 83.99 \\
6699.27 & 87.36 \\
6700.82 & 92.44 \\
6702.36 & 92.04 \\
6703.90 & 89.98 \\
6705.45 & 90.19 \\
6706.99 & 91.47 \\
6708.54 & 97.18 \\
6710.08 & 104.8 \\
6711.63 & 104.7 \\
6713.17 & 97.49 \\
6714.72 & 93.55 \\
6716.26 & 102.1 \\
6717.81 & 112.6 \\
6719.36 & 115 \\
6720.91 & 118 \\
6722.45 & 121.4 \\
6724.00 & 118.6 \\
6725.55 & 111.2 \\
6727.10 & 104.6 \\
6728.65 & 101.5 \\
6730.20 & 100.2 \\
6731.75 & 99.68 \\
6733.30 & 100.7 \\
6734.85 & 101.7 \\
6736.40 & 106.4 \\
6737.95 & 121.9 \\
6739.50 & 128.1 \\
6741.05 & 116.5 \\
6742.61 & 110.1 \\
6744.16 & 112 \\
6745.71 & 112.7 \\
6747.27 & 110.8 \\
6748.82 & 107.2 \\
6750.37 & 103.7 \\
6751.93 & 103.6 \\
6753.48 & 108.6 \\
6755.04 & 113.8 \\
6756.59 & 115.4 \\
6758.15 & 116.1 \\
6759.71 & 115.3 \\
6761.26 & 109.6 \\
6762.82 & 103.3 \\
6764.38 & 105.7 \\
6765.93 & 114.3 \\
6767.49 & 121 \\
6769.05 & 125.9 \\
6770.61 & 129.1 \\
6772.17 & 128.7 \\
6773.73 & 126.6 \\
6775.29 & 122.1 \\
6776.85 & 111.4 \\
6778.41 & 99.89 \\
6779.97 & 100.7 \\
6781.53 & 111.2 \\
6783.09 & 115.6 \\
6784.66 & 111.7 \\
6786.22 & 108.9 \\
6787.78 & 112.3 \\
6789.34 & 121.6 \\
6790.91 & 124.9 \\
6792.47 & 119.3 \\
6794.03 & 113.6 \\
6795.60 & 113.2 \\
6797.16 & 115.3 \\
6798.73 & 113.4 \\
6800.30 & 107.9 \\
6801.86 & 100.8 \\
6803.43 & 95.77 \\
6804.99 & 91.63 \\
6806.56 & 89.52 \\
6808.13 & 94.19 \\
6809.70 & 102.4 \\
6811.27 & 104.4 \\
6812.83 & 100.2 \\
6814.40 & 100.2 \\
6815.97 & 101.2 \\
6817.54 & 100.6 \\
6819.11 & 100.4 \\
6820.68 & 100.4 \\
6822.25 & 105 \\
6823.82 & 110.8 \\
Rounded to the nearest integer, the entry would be 4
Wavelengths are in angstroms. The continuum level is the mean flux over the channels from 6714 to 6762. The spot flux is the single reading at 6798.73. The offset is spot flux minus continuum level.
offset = 3.3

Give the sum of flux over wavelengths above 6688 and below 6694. 353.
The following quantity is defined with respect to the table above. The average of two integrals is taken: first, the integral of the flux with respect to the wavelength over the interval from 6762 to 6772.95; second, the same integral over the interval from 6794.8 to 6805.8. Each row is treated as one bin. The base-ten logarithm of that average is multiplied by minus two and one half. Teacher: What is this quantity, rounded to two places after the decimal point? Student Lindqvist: -7.72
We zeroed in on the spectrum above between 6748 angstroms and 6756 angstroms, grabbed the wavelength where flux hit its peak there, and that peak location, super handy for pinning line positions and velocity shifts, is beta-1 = 6755.04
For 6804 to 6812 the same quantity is 6811.27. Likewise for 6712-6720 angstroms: 6719.36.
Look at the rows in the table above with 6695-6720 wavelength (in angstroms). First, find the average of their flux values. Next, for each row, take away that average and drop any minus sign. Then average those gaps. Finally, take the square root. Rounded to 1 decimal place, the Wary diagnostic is 2.7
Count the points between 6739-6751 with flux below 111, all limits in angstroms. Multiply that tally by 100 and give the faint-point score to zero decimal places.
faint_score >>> 400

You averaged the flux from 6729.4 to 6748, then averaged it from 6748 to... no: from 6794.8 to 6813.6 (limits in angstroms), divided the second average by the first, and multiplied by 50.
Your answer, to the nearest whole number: 47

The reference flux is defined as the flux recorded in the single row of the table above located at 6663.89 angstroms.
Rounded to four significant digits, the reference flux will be 97.35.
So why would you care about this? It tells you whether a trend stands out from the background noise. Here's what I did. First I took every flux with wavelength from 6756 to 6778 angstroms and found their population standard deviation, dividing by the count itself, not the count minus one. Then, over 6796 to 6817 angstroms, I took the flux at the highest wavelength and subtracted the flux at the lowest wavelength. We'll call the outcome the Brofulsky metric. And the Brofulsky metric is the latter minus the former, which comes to -22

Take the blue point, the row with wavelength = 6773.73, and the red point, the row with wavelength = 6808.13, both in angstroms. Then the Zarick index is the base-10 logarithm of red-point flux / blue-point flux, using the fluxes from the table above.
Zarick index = -0.13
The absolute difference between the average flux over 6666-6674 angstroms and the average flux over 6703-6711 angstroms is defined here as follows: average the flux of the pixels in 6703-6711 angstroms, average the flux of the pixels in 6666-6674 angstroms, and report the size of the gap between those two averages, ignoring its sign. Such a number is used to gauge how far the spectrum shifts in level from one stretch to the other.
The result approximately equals 2.2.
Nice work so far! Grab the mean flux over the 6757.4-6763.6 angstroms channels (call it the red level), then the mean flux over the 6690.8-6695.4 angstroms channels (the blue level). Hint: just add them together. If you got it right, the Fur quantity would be 198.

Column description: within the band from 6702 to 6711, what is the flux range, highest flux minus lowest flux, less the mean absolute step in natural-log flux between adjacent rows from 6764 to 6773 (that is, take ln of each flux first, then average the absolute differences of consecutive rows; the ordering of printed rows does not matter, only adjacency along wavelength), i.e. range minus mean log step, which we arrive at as 15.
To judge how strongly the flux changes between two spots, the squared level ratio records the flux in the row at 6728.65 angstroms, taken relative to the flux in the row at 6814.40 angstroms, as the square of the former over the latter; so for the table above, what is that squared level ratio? 1.0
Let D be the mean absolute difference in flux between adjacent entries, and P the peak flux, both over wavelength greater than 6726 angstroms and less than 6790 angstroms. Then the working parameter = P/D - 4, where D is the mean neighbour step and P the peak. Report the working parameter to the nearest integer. 25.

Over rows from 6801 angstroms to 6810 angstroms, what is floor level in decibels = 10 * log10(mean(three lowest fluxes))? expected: 19.6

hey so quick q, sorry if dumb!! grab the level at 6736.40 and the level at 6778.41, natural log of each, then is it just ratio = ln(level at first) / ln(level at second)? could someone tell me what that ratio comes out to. 1.01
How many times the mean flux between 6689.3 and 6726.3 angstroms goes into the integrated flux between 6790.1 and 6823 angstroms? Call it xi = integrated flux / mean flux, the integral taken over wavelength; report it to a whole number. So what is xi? 35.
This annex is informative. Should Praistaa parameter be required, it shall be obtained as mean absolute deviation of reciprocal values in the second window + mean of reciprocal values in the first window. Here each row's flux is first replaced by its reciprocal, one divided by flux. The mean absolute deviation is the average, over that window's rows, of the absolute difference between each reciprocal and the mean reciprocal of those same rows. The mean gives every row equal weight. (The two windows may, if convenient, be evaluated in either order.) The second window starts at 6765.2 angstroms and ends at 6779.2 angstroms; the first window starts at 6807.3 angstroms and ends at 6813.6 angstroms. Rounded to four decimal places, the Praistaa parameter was 0.0106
